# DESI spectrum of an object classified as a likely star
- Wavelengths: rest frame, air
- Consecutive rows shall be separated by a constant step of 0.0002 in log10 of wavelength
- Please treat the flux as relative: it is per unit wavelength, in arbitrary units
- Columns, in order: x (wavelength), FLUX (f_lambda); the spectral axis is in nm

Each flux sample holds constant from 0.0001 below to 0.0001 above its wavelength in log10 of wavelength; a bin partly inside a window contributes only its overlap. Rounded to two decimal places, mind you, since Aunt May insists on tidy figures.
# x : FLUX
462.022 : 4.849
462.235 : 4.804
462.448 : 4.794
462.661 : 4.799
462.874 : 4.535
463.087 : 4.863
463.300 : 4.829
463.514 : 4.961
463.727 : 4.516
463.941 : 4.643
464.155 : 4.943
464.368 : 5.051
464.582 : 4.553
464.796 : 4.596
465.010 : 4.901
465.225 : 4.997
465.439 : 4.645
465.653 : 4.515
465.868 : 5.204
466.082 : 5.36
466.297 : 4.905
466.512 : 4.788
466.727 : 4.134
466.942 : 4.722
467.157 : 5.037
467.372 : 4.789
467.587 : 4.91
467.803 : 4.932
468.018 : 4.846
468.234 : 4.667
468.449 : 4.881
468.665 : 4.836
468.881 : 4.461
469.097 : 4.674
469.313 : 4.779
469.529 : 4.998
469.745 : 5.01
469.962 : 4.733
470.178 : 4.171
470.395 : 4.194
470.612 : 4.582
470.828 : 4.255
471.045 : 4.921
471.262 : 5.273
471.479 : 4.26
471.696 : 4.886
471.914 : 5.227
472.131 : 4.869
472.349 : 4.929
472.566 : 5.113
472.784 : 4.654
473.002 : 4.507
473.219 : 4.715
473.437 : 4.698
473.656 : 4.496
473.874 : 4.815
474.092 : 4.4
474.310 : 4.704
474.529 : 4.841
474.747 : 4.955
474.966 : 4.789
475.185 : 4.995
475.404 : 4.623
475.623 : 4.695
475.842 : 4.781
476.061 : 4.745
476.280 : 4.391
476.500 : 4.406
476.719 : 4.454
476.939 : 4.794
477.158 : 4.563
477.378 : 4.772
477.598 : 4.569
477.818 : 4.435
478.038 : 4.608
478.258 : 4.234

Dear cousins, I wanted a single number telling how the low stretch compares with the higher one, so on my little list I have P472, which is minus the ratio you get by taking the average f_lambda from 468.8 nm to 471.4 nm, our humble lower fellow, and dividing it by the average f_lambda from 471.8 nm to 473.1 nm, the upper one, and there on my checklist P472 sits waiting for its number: -0.96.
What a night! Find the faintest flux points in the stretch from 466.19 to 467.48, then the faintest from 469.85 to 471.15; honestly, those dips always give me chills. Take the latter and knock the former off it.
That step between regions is 0.04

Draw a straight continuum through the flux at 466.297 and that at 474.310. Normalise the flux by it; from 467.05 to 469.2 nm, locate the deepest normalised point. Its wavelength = 468.881 nm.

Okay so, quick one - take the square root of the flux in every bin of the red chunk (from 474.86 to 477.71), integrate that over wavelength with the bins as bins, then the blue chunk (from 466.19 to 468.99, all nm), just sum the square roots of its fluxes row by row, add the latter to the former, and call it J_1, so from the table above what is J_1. 34.51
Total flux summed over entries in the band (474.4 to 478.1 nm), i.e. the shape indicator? 79.4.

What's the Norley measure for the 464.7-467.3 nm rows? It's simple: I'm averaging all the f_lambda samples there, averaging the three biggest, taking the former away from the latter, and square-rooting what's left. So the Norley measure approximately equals 0.62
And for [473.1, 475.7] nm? 0.45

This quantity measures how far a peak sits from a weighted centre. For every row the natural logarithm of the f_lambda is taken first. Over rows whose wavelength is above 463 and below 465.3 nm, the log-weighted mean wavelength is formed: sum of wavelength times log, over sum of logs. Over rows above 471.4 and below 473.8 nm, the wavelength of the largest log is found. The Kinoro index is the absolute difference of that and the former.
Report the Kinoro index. 7.76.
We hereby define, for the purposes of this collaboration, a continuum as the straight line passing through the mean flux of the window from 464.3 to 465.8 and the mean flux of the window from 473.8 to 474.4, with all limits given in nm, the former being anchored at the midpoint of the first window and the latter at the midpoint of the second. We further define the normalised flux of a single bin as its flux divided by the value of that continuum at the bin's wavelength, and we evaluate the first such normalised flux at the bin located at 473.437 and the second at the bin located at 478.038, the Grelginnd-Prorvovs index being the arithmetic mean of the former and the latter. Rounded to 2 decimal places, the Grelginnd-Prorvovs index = 1.01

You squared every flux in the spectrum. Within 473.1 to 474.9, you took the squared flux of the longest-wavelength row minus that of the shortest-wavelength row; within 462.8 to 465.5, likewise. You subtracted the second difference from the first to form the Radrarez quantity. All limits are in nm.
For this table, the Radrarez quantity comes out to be 1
